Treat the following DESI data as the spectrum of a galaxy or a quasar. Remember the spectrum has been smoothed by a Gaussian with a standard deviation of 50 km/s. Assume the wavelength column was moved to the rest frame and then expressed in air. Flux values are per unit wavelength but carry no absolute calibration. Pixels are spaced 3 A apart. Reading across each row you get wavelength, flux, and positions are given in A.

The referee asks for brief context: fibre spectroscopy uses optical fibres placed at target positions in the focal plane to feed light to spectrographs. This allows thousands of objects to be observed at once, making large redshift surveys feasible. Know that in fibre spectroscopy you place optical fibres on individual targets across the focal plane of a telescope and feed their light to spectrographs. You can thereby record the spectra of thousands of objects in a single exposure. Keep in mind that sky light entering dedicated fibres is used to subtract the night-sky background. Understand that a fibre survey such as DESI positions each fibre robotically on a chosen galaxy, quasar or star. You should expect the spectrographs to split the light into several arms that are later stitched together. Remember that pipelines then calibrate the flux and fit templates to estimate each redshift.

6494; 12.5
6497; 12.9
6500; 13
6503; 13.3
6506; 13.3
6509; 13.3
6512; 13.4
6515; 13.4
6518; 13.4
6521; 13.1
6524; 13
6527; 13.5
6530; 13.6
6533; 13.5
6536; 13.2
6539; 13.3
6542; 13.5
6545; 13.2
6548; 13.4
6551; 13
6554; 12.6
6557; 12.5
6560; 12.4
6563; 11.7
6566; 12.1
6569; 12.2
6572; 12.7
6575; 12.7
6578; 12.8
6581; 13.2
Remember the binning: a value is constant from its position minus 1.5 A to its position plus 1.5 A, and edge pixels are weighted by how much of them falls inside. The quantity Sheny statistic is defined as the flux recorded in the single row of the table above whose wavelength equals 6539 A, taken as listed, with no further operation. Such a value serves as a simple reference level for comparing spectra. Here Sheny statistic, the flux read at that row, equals 13.3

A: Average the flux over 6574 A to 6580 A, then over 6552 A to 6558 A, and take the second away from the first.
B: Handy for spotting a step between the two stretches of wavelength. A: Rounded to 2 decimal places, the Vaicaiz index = 0.20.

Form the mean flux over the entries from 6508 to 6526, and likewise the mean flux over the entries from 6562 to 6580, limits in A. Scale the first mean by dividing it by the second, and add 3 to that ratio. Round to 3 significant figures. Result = 4.07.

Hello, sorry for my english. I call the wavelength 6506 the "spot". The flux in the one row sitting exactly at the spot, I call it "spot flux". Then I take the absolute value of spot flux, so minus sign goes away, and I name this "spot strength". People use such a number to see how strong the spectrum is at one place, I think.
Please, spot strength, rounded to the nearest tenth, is 13.3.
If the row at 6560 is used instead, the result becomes 12.4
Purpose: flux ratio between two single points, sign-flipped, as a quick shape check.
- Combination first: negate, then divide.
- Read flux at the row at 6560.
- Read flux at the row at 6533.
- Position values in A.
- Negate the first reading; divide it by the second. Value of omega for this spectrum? -0.92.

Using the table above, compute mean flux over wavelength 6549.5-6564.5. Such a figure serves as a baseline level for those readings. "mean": 12.4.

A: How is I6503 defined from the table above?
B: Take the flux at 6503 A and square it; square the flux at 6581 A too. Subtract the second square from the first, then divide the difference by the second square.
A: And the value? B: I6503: 0.02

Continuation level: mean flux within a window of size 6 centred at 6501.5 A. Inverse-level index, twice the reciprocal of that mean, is 0.152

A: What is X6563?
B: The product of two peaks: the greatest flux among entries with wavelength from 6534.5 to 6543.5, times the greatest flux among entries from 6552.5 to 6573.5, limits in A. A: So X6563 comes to 171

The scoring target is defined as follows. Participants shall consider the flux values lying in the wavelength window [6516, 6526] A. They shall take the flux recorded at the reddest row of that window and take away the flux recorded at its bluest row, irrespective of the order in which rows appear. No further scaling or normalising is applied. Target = -0.4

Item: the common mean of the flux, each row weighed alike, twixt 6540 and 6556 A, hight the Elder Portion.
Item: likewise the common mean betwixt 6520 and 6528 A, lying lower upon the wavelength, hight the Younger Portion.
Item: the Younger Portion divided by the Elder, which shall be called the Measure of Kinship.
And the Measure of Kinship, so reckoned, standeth 1.00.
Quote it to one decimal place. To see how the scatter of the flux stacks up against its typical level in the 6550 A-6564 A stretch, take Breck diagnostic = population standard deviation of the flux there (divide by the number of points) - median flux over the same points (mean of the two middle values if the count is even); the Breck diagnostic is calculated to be -12.1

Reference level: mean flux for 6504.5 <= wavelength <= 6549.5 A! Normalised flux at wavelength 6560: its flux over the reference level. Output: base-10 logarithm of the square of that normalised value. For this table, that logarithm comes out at -0.063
